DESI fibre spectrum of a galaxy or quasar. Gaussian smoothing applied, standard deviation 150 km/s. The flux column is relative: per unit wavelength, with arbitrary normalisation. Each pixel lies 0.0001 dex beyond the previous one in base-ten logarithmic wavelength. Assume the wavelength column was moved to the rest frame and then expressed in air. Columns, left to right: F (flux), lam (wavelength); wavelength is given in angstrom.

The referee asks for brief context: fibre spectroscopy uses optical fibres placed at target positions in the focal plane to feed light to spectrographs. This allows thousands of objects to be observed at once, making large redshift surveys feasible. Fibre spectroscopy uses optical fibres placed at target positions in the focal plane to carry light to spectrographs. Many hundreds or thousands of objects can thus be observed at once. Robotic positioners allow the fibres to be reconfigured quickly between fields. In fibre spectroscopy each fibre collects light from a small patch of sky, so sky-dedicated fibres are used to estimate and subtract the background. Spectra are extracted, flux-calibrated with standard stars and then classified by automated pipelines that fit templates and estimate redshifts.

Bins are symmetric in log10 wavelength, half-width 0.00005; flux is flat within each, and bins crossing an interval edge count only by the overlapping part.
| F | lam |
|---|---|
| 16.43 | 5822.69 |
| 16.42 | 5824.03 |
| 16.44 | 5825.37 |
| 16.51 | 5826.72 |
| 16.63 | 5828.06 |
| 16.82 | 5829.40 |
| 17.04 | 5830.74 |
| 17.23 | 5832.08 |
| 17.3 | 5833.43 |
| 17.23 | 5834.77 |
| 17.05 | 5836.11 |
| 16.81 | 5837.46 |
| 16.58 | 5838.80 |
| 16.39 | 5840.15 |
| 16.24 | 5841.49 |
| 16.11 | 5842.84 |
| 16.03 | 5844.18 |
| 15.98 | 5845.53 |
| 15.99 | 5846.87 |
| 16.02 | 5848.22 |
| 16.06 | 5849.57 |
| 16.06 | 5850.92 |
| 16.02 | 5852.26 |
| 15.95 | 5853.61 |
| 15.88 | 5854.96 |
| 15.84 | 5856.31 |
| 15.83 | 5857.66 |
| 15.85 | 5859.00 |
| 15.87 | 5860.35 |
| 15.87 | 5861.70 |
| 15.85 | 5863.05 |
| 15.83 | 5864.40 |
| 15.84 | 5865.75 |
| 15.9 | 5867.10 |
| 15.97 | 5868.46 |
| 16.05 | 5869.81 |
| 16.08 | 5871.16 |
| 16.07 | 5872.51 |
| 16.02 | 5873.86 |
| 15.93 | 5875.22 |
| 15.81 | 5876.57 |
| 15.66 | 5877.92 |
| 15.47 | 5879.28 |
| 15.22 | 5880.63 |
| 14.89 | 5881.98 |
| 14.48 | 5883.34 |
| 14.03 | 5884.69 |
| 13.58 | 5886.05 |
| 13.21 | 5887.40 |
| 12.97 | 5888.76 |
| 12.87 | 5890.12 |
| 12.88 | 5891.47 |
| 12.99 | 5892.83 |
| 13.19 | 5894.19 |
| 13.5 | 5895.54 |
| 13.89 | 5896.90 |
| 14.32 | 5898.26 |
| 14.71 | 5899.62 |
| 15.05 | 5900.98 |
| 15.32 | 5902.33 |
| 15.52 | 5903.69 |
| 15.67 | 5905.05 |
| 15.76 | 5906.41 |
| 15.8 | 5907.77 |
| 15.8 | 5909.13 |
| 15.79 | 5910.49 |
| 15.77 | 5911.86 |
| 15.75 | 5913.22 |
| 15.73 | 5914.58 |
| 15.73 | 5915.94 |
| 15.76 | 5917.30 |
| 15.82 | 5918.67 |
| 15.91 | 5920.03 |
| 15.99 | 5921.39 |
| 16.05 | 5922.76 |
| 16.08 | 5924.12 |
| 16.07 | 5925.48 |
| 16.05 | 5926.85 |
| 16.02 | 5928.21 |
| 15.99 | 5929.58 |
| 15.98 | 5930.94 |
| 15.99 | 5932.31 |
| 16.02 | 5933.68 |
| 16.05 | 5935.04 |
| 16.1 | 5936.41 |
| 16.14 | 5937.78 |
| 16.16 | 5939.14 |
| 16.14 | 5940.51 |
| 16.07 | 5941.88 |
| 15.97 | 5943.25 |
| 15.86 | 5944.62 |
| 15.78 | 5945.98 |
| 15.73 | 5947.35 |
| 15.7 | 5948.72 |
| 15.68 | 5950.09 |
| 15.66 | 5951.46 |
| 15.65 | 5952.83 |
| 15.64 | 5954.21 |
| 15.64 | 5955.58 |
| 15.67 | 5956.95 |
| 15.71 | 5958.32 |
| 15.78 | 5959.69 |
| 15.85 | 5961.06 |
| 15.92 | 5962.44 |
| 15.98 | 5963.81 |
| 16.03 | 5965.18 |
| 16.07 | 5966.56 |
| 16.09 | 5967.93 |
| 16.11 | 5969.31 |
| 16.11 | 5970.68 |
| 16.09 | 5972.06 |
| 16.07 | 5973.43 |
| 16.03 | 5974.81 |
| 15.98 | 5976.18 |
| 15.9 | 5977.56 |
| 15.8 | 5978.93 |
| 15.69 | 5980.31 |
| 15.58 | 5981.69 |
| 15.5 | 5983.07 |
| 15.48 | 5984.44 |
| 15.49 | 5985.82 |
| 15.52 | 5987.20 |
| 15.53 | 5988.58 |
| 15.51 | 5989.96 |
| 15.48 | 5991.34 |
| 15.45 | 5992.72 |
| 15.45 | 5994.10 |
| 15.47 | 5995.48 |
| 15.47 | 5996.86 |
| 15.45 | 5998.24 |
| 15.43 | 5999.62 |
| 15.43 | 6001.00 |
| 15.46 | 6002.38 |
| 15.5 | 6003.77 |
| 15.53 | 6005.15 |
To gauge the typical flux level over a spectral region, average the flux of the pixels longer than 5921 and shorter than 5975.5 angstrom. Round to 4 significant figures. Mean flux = 15.94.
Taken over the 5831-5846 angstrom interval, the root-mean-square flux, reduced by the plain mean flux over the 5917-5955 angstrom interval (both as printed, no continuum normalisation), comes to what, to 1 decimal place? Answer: 0.7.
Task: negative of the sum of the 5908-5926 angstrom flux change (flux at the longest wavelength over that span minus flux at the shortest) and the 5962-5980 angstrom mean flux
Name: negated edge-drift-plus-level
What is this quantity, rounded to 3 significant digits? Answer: -16.3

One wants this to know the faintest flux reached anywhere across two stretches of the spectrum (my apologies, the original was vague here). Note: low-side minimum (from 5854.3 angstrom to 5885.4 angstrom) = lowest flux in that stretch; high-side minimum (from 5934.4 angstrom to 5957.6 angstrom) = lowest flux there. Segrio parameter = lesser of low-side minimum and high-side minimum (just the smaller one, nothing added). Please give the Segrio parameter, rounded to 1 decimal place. 14.0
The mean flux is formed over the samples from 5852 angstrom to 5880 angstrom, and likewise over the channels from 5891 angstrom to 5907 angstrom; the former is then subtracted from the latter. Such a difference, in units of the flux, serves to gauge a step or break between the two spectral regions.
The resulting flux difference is -1.5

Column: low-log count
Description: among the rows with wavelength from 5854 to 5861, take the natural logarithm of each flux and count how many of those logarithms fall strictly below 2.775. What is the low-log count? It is 5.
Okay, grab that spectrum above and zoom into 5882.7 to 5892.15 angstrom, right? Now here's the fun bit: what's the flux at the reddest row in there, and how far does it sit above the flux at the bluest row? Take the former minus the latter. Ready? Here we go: -1.6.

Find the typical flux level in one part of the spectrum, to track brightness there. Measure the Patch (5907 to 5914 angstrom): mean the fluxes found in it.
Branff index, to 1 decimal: 15.8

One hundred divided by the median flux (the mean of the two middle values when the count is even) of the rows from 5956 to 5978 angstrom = 6.25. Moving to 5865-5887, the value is 6.32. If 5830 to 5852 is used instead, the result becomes 6.13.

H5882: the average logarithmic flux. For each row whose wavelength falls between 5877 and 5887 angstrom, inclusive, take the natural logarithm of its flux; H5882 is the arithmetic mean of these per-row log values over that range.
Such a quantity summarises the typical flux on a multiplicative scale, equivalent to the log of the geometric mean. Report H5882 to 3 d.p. 2.691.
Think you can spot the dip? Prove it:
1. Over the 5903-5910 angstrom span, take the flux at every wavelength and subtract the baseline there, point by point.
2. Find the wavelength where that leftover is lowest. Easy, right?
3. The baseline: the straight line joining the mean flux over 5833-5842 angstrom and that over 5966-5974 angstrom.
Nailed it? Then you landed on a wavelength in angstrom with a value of 5903.69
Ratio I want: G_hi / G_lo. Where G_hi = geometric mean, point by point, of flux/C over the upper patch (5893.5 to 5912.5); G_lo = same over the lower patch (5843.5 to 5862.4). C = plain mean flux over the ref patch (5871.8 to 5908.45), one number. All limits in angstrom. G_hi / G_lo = 0.94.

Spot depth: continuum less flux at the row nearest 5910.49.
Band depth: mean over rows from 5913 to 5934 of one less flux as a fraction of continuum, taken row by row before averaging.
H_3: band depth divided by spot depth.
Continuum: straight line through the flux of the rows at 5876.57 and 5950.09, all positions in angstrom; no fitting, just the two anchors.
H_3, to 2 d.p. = 0.33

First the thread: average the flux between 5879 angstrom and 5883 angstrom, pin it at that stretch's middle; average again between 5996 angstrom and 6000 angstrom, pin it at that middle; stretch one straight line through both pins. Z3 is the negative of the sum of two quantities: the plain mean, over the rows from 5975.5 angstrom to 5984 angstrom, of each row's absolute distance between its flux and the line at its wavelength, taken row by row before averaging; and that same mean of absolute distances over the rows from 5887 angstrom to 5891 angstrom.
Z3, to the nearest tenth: -2.5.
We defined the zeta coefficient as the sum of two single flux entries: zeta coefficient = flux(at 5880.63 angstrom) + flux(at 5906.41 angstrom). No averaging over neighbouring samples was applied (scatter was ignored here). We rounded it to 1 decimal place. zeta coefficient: 31.0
